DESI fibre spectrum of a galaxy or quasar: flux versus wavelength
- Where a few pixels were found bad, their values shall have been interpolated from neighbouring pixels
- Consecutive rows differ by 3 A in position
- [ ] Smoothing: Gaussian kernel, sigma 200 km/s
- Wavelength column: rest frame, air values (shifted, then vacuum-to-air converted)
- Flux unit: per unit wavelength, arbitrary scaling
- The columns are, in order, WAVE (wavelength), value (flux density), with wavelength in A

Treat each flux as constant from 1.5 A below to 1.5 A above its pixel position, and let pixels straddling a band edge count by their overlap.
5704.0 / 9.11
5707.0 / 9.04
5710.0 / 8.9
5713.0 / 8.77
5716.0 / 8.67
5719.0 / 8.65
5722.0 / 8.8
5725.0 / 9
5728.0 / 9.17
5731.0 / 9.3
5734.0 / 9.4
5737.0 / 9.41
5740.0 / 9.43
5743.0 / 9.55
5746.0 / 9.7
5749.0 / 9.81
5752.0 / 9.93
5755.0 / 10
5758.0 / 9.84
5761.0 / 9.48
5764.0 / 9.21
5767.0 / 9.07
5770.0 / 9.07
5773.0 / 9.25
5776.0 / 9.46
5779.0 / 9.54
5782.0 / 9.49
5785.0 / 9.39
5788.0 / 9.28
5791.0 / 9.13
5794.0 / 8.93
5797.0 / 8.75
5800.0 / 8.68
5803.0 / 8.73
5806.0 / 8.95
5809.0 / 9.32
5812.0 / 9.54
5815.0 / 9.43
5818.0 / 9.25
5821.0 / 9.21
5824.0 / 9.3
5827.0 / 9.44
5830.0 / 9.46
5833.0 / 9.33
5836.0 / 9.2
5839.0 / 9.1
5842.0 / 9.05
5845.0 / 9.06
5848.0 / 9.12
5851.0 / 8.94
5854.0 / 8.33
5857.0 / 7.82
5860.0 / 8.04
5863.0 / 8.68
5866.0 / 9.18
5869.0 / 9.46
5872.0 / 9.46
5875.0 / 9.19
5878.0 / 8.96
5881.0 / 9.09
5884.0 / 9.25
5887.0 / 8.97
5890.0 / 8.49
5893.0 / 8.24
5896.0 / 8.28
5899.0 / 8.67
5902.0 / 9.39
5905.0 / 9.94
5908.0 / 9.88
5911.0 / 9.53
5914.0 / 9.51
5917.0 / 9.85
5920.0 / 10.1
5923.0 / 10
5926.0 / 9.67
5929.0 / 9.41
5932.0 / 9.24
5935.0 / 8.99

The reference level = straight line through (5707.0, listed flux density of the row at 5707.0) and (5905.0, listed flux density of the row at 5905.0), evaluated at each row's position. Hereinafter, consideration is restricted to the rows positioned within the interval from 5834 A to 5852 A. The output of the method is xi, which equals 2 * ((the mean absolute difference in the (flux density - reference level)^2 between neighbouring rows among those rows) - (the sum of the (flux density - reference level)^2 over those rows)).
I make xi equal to -4.0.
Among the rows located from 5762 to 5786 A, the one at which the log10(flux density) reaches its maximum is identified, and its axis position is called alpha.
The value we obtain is 5779.0 A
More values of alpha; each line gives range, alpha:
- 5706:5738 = 5737.0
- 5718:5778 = 5755.0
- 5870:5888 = 5872.0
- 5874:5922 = 5920.0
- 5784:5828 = 5812.0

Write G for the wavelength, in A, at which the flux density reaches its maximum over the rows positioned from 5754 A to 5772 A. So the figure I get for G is 5755.0 A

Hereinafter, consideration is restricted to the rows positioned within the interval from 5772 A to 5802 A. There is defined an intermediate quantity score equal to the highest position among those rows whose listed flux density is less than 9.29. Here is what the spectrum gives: 5800.0 A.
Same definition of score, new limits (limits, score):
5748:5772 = 5770.0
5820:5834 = 5821.0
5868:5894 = 5893.0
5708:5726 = 5725.0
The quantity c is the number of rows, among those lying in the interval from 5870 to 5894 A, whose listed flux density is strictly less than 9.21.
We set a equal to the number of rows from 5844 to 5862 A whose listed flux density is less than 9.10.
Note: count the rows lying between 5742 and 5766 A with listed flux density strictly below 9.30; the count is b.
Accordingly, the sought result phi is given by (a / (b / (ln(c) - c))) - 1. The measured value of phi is -22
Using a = 5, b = 1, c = 6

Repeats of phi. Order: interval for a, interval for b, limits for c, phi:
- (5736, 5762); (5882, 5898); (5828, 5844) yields -1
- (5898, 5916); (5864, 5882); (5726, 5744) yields -1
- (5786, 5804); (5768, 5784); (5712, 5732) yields -9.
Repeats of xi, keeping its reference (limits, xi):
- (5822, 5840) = -1.2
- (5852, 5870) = -17.9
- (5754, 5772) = -1.8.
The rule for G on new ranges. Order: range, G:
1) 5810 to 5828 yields 5812.0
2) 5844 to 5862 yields 5848.0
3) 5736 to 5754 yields 5752.0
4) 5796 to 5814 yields 5812.0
